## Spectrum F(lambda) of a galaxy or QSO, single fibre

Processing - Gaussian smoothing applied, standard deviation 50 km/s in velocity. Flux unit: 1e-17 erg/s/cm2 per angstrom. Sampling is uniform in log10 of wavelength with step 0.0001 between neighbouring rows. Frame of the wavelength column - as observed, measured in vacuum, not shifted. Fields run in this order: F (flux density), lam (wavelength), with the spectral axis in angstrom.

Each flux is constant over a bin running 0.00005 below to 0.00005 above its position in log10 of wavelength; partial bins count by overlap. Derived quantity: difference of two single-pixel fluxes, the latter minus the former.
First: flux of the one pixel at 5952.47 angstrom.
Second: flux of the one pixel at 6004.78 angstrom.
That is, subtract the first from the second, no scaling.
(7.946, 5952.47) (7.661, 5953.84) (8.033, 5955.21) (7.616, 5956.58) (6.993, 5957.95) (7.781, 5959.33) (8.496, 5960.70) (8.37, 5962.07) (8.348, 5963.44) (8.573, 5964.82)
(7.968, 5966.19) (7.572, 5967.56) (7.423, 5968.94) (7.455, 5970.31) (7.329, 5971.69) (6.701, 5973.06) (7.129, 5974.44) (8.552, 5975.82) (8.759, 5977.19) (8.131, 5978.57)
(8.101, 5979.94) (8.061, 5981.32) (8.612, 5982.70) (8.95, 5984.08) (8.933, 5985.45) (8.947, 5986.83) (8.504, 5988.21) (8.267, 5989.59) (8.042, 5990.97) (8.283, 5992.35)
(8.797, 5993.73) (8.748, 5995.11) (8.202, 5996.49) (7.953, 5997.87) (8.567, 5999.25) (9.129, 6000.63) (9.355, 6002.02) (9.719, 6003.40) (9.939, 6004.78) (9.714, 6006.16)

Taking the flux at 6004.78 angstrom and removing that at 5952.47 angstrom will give 2.0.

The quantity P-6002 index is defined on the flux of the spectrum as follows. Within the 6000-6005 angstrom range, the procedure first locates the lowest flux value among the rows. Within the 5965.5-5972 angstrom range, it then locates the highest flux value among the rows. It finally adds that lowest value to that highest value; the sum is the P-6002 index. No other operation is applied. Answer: 17.1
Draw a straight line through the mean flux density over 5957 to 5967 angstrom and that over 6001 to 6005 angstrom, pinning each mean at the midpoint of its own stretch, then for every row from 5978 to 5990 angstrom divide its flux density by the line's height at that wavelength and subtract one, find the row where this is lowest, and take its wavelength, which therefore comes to 5989.59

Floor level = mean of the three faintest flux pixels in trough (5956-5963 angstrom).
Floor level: 7.5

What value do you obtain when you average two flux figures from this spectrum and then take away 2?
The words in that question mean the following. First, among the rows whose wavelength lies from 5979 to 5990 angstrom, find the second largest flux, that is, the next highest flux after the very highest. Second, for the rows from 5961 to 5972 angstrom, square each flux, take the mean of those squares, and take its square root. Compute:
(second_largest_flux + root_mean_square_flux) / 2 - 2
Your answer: 6.42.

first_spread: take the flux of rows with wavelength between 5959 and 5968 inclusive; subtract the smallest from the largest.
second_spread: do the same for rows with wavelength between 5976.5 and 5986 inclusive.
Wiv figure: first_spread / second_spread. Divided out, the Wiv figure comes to 1.1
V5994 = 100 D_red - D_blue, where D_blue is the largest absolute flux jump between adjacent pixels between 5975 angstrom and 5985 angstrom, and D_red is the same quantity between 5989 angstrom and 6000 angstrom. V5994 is 61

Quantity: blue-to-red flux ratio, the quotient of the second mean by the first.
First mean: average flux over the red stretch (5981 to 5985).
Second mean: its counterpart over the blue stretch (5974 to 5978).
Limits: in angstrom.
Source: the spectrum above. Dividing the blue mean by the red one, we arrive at 0.95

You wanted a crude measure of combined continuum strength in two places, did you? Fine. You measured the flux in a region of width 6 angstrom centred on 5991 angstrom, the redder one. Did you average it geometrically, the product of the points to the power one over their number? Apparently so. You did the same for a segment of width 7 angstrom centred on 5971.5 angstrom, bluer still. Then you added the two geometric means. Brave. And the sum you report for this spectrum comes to 15.6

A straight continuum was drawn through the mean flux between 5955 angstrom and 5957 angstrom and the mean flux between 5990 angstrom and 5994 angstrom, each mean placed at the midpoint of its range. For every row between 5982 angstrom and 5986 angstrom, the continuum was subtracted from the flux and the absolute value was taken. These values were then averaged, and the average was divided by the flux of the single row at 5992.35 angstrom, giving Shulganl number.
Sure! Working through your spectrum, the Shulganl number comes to 0.07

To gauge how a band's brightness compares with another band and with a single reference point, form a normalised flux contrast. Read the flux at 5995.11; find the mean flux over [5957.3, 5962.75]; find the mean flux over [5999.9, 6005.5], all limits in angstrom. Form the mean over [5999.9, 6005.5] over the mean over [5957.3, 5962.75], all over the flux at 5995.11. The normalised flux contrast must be 0.138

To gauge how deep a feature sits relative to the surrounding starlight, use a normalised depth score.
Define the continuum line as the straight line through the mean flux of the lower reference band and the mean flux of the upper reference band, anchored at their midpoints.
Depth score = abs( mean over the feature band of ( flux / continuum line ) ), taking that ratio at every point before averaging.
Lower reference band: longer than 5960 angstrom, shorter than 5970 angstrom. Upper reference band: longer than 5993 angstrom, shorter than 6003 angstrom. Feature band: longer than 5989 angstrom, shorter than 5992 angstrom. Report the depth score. 0.95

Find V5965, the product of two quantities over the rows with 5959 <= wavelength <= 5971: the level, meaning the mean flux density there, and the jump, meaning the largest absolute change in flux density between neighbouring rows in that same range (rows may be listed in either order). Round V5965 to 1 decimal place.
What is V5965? 5.7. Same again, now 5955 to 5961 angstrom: 6.1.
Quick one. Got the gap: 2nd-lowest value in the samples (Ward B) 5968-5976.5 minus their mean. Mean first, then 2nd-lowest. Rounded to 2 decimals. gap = -0.30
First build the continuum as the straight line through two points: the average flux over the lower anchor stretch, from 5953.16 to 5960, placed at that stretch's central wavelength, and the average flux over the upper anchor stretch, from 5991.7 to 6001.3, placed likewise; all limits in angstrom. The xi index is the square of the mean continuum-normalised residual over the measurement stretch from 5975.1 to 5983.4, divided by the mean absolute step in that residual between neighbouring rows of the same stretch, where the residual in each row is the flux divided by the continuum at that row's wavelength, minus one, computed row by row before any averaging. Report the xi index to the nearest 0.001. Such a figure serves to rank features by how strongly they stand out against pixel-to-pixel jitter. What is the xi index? 0.023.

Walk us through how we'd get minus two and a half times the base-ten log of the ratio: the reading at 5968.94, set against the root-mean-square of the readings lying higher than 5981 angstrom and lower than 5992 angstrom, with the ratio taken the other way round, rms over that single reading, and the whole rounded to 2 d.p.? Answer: -0.15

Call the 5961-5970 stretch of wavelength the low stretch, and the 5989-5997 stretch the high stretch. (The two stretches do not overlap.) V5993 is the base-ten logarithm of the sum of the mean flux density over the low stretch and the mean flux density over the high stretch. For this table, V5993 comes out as 1.22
